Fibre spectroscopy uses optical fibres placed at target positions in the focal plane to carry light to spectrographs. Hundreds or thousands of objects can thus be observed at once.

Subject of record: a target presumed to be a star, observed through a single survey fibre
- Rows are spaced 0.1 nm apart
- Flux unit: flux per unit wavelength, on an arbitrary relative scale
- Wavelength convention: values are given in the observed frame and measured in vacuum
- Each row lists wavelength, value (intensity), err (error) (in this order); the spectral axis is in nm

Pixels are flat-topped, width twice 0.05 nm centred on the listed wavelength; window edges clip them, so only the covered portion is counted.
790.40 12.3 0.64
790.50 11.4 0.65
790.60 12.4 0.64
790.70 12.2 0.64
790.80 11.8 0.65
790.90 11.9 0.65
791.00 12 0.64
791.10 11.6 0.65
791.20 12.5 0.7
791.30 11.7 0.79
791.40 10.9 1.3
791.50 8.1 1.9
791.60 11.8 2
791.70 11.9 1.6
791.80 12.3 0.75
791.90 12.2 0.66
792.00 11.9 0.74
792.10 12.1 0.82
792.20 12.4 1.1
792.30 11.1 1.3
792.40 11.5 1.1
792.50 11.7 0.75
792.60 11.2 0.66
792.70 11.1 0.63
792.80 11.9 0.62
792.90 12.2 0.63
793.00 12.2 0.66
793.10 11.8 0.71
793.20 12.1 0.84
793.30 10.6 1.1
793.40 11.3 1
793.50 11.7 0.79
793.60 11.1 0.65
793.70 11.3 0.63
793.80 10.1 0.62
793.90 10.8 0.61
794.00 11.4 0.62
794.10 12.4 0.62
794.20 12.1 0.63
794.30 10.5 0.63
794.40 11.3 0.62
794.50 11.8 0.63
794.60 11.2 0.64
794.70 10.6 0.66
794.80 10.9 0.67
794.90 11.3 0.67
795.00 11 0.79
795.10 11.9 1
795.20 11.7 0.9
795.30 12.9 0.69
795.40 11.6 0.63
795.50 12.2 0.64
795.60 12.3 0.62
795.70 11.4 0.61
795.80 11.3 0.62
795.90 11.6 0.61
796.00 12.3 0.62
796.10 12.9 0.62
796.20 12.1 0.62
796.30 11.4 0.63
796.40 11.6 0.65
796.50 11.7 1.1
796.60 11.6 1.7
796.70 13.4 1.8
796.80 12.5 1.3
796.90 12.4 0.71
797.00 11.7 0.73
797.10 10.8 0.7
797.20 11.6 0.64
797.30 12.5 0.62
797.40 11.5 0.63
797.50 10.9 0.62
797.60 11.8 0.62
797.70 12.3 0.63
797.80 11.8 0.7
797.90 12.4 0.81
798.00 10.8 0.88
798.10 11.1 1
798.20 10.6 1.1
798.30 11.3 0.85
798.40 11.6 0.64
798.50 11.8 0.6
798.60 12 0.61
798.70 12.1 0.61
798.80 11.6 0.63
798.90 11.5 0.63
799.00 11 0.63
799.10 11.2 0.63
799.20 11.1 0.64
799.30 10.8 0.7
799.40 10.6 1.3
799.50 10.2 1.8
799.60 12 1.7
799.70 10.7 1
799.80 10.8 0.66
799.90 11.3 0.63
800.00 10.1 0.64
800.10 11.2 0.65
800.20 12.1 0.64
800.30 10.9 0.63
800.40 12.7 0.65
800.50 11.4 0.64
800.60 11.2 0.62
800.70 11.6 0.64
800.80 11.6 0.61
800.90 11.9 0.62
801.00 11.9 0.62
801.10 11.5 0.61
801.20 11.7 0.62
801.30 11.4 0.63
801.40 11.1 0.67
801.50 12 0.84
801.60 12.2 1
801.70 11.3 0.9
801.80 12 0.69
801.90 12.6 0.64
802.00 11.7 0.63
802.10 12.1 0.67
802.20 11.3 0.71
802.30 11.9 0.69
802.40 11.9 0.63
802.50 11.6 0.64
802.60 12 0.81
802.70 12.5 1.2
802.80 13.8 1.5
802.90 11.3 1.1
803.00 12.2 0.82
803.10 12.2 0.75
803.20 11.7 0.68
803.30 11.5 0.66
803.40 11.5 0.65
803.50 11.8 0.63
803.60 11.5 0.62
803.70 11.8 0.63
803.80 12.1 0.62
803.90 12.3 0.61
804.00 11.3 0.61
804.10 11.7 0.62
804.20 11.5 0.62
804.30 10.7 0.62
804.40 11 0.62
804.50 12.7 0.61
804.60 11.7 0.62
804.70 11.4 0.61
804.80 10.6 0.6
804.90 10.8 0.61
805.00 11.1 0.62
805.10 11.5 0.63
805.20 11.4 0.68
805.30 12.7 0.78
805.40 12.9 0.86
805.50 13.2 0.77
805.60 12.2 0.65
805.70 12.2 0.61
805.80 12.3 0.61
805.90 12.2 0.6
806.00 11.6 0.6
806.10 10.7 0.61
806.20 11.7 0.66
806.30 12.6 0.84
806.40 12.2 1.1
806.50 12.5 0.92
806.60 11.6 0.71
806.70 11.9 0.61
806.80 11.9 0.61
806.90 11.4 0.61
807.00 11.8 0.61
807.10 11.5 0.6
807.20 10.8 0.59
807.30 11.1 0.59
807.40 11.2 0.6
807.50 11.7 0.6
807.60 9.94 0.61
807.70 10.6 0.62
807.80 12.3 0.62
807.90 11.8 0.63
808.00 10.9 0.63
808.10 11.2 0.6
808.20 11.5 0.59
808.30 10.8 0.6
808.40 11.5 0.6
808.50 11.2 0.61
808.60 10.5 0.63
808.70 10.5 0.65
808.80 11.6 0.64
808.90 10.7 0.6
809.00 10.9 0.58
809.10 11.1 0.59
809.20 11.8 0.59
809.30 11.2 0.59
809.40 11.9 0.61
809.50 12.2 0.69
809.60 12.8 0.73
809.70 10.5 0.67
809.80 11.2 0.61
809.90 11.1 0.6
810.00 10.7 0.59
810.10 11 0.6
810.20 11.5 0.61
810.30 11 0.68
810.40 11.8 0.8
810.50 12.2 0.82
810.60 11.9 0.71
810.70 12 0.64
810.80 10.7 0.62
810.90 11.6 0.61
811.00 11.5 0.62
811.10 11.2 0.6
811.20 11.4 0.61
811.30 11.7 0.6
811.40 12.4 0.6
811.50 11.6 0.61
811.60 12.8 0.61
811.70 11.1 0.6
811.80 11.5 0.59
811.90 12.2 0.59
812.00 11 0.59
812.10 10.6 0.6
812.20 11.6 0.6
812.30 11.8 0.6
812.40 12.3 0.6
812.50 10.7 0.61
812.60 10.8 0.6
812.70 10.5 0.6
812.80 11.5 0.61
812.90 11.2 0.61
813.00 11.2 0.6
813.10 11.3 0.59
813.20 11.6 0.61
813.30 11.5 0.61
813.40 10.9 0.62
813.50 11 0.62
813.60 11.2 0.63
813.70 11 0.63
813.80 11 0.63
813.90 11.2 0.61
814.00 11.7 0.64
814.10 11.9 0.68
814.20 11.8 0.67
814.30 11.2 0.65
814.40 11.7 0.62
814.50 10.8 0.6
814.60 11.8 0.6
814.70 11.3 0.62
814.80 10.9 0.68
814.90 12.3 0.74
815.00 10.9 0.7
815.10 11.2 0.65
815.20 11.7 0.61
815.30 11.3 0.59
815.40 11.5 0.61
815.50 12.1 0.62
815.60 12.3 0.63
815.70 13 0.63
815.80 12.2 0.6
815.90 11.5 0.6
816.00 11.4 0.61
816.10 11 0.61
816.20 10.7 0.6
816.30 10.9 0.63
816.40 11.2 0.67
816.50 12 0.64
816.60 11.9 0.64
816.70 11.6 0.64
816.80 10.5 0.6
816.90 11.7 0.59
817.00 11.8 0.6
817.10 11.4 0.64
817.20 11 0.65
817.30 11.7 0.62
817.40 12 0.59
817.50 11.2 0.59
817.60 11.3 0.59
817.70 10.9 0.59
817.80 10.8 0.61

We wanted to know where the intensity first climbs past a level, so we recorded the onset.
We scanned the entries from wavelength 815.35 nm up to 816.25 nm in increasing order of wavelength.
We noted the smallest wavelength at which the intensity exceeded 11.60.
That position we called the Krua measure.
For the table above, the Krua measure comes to 815.50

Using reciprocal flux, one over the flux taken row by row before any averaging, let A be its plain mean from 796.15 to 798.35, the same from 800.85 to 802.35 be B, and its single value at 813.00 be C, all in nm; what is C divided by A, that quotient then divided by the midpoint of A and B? 12.2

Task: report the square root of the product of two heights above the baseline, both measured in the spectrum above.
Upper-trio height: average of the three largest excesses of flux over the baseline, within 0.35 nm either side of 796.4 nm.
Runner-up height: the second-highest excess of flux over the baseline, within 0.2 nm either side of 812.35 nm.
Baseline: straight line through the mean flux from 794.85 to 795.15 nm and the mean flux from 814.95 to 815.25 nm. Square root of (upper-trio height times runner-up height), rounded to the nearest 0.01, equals 0.85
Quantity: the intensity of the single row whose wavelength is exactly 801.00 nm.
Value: 11.9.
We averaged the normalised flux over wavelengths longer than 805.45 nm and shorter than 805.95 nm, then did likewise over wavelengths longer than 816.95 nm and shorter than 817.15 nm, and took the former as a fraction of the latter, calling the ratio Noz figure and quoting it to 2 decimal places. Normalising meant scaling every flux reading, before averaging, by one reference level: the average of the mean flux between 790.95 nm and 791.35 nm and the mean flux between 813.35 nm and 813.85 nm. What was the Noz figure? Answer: 1.07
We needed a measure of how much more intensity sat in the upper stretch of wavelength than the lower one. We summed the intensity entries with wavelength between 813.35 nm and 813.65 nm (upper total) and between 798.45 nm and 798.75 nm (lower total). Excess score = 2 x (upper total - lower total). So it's -5.6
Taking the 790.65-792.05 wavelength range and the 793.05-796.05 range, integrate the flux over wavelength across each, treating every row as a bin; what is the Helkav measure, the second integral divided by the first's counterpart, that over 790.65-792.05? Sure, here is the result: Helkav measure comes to 2.1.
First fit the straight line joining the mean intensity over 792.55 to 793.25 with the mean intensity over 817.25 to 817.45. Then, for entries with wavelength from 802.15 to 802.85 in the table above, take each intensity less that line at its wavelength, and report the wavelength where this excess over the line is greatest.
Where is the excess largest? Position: 802.80 nm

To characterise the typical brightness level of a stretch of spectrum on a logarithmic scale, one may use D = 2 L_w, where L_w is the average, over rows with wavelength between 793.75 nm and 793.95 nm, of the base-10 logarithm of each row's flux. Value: 2.04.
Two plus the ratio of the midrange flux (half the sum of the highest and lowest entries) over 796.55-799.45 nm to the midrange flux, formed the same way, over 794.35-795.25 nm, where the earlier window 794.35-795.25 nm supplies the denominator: 3.07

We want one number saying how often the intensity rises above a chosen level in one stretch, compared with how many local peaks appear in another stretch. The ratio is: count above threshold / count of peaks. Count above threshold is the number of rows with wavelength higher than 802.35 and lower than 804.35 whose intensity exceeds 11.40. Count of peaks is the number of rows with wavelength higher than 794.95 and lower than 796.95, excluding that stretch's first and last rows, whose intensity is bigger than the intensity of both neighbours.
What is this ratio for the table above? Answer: 2.83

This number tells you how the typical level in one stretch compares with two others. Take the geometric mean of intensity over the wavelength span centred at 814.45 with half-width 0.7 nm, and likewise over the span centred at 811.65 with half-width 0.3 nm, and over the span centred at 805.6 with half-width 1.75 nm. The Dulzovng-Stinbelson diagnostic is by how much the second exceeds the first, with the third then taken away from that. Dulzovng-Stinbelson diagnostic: -11.2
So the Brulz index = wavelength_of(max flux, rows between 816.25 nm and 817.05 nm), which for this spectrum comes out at 816.50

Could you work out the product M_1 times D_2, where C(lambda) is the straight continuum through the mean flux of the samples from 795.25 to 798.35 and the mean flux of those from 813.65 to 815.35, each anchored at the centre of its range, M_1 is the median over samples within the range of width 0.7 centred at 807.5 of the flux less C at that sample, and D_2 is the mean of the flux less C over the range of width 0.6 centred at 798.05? 0.211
